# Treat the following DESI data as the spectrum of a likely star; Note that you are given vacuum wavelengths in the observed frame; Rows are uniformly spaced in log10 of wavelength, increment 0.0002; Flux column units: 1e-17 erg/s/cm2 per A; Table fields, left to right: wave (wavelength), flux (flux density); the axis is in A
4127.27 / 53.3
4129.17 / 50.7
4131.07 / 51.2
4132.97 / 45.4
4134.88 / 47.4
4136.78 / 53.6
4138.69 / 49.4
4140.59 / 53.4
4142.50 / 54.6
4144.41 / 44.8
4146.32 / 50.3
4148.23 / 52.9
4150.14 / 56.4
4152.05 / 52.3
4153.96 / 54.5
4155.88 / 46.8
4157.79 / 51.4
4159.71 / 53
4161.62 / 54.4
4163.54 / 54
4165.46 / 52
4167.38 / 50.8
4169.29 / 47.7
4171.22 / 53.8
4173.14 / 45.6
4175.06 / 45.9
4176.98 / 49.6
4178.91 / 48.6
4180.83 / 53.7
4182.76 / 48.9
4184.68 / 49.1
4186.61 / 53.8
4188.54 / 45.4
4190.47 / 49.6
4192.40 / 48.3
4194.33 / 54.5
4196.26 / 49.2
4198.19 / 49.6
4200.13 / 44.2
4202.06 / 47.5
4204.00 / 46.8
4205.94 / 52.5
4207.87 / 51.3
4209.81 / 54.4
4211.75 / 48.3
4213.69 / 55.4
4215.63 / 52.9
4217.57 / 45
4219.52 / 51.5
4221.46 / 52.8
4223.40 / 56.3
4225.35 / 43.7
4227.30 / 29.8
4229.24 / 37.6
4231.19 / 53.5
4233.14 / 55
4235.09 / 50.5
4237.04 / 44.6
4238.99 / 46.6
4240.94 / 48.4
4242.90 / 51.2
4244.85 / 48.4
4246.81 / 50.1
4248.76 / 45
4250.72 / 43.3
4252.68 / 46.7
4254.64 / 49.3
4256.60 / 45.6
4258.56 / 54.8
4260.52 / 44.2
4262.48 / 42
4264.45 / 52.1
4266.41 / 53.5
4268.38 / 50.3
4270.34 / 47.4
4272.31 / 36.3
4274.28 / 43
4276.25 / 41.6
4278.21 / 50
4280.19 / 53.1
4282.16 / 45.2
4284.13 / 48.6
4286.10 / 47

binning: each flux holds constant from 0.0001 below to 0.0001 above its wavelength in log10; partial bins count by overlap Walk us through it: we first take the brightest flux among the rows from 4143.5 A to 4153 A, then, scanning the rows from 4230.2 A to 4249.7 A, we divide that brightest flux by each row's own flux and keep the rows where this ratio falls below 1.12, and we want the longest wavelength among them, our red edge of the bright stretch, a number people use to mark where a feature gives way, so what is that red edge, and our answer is 4242.90 A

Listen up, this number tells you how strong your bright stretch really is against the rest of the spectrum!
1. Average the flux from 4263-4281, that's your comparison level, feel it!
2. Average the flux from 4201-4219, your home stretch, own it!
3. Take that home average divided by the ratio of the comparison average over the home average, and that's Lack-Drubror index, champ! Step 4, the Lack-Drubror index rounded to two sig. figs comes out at 54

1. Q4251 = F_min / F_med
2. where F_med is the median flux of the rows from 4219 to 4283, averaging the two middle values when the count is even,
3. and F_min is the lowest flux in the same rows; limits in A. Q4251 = 0.616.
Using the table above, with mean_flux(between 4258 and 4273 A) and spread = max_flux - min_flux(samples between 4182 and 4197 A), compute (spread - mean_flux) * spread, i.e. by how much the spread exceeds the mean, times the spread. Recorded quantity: -350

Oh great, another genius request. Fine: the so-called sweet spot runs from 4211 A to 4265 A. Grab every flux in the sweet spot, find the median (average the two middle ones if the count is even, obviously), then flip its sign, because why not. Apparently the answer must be -48.4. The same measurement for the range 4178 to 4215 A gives -49.2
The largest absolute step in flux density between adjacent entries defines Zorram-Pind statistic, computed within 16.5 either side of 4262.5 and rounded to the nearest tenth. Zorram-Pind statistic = 11.1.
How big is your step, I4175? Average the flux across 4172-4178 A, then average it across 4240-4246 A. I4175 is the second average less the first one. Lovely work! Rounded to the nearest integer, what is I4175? 2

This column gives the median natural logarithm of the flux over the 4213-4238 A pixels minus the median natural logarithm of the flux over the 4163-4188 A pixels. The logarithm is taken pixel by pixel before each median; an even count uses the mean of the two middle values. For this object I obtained 0.038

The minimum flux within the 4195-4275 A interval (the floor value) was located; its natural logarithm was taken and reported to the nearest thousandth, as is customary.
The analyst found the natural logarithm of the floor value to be 3.395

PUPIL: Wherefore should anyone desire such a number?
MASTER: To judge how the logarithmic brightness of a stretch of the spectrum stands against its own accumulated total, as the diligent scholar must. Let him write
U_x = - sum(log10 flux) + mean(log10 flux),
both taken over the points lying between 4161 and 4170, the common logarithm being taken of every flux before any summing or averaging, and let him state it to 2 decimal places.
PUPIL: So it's -6.85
